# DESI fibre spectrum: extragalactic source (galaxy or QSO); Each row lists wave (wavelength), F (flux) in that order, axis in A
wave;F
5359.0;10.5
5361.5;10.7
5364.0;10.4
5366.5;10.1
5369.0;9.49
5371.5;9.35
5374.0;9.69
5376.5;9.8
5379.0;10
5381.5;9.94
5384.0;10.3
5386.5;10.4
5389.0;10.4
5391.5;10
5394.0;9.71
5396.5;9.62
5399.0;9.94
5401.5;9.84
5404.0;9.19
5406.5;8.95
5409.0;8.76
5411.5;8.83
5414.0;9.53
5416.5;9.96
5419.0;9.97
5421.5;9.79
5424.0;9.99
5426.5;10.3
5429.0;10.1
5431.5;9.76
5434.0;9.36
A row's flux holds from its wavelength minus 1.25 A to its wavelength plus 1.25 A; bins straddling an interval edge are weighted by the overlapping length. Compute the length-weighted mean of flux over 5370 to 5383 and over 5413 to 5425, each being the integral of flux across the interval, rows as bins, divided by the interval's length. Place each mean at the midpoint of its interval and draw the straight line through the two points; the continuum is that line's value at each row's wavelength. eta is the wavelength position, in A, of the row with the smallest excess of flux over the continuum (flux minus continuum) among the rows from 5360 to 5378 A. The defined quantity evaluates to 5371.5 A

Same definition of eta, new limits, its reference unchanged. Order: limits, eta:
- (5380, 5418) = 5409.0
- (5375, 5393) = 5376.5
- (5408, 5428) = 5409.0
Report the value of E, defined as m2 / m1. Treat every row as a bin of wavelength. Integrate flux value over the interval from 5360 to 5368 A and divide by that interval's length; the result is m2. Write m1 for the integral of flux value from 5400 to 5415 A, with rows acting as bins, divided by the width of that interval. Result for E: 1.13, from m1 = 9.2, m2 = 10.4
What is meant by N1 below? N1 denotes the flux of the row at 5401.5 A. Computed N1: 9.84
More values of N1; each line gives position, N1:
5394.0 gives 9.71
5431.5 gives 9.76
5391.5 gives 10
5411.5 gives 8.83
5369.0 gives 9.49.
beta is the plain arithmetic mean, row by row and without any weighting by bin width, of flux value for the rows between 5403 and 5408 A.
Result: 9.1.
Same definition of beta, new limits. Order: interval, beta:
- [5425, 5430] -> 10.2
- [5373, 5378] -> 9.7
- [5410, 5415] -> 9.2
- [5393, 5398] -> 9.7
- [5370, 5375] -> 9.5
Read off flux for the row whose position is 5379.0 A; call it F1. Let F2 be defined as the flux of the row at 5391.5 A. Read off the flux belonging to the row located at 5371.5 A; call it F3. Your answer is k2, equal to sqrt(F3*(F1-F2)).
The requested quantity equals 0.0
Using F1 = 10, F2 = 10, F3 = 9.35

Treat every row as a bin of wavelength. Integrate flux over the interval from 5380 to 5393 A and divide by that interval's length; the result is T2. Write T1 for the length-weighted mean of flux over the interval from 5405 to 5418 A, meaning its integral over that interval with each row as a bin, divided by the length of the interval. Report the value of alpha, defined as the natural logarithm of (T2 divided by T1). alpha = 0.10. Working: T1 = 9.2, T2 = 10.2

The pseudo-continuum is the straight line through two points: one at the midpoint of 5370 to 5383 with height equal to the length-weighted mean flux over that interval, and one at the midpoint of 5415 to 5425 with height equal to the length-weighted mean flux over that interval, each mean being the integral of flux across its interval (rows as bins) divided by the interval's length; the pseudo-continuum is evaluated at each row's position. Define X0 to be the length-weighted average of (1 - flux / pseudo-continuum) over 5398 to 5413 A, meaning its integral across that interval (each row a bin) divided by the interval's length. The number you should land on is 0.06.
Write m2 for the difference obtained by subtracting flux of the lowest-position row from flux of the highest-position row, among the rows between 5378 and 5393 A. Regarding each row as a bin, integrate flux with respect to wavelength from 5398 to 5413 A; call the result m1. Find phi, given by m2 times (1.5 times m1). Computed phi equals 0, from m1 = 139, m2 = 0.00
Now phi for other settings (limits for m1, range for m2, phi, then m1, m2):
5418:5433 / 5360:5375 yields -227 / 150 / -1.01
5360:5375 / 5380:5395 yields -52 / 150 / -0.23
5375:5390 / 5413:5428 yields 175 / 152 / 0.77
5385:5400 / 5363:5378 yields -135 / 150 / -0.60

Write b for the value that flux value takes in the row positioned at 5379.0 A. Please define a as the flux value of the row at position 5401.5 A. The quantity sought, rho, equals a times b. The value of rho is 98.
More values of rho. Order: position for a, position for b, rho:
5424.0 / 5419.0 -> 100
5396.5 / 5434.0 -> 90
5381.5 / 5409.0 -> 87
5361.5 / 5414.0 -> 102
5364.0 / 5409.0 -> 91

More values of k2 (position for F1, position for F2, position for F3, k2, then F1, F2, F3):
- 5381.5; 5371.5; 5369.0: 2.4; 9.94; 9.35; 9.49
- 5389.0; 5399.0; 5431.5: 2.1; 10.4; 9.94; 9.76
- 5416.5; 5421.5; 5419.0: 1.3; 9.96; 9.79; 9.97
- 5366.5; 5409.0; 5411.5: 3.4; 10.1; 8.76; 8.83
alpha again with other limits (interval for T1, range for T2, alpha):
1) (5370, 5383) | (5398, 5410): -0.04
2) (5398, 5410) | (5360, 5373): 0.07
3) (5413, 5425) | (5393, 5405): -0.02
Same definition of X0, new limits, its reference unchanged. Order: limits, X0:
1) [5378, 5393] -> -0.04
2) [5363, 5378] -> -0.01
